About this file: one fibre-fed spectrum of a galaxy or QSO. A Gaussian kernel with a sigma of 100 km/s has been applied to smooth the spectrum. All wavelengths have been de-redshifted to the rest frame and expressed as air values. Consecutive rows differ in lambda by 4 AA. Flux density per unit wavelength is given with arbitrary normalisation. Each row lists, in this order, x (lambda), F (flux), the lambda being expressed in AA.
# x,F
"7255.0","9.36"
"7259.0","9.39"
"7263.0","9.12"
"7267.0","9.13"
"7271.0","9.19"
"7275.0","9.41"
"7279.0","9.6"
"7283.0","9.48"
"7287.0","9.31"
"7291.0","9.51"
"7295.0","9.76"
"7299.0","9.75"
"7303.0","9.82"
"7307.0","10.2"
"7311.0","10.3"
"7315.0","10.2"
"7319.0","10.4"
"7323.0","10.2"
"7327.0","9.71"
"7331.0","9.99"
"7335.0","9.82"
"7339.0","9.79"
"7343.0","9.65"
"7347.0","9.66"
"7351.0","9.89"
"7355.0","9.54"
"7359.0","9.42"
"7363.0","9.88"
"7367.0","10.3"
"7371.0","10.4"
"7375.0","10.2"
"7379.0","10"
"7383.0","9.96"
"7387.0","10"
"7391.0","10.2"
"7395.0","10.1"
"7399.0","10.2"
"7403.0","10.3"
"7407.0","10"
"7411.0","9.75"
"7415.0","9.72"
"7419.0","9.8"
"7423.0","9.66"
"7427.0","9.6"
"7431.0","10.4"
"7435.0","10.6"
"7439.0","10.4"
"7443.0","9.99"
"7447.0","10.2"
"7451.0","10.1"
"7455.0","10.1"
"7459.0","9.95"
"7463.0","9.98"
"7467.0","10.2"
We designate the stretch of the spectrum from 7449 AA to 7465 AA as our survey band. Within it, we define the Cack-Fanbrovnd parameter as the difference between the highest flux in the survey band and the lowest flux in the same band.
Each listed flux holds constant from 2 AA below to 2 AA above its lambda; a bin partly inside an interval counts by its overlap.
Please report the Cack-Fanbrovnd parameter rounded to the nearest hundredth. 0.15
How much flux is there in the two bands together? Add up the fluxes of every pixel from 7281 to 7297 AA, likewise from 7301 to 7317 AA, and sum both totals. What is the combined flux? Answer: 78.6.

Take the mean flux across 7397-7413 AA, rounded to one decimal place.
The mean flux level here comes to 10.1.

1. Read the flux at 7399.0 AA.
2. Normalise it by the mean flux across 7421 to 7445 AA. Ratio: 1.009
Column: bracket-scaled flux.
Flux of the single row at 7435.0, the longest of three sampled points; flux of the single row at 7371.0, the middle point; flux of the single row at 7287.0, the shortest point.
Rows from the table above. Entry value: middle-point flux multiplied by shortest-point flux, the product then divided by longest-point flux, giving 9.1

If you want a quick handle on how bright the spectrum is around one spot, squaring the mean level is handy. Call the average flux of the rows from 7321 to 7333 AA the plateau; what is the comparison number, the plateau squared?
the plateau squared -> 99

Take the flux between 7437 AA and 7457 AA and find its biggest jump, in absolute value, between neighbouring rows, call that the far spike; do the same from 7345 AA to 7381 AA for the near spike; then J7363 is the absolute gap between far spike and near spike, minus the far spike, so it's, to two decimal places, -0.36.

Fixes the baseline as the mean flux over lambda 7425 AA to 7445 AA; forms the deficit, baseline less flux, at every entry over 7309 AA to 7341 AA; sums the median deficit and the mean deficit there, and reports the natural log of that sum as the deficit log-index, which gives -1.4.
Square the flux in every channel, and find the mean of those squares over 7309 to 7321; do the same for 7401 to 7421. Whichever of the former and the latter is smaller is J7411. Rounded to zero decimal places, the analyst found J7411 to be 98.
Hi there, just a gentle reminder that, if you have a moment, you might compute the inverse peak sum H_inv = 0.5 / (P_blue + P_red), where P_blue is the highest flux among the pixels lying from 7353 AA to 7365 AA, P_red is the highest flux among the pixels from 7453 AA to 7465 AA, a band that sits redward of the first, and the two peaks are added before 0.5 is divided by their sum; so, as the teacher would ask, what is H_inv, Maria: 0.0250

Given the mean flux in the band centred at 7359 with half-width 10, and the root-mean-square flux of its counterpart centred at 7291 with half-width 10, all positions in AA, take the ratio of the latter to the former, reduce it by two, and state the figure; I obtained -1.02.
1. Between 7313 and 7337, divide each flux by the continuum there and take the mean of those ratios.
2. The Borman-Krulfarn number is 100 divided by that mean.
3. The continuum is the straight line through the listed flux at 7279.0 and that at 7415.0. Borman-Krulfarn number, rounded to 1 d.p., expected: 95.9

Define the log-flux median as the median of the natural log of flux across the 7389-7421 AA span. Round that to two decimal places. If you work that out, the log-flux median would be 2.31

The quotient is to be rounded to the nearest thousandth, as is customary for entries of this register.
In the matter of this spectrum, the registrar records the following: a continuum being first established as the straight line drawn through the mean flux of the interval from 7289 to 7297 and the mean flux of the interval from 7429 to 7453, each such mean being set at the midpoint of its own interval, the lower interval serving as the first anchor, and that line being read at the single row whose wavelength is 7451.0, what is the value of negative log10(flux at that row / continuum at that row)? 0.010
